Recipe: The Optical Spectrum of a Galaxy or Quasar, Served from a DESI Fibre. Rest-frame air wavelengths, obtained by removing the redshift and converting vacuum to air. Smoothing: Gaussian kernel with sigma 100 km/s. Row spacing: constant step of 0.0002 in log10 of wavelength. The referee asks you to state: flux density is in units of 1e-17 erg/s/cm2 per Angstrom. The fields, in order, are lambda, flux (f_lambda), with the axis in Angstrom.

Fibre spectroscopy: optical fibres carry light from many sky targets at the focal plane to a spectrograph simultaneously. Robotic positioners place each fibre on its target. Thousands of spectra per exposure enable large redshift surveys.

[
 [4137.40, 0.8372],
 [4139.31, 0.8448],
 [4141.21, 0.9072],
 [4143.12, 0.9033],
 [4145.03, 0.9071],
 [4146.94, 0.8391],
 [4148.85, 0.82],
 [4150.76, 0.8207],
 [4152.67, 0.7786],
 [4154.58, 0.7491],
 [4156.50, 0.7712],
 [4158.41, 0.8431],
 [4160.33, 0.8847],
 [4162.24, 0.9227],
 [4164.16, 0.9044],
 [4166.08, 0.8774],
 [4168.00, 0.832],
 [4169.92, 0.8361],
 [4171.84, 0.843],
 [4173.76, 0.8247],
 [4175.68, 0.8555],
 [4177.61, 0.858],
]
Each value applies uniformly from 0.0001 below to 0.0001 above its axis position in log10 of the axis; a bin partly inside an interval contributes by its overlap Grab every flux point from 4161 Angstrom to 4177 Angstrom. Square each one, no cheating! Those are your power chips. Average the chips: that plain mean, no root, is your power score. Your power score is 0.744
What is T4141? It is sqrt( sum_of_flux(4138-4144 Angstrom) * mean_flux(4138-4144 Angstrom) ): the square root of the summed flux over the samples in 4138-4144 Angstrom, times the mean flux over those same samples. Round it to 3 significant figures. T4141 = 1.53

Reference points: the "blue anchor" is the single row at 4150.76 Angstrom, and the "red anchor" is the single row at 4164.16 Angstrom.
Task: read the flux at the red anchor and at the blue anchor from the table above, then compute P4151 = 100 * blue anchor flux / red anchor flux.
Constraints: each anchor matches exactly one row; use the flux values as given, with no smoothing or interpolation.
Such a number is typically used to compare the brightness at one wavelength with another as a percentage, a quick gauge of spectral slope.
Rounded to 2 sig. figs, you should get 91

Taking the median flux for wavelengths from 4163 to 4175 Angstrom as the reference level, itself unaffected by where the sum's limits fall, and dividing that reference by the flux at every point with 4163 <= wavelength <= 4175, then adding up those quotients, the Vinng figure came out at 5.91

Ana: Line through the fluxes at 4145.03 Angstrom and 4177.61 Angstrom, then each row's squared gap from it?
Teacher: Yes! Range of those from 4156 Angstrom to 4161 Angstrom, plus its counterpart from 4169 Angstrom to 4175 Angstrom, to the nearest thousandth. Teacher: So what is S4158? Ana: 0.015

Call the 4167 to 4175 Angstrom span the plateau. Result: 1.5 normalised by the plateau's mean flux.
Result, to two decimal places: 1.80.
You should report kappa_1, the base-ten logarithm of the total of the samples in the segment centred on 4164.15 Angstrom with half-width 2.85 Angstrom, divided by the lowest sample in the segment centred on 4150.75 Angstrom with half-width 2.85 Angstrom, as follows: 0.54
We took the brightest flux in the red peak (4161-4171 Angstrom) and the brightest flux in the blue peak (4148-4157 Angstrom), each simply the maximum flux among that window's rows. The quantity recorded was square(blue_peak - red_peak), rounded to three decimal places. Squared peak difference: 0.010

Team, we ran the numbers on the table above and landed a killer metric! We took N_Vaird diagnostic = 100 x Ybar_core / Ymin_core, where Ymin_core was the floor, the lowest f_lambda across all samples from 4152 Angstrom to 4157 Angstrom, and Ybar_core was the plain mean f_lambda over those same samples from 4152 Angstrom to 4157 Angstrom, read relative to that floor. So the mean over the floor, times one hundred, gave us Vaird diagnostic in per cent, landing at 102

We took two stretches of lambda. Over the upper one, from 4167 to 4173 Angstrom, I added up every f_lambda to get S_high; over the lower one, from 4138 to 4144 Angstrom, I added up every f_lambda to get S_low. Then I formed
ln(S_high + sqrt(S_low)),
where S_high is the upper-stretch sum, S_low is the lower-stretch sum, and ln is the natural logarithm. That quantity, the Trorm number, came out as 1.42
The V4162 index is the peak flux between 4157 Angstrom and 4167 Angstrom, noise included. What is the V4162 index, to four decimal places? 0.9227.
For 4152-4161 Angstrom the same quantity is 0.8847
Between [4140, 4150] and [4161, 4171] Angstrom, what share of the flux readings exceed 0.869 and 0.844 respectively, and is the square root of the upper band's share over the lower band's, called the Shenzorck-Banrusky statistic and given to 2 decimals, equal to 1.00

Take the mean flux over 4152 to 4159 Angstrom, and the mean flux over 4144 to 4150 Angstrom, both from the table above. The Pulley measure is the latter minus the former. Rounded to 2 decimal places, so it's 0.07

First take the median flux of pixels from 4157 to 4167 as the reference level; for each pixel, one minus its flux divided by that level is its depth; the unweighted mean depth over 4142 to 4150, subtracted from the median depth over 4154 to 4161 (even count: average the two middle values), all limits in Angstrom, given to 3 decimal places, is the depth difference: 0.068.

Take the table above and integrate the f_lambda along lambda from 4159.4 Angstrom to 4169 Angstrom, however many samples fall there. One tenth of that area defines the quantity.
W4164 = 0.85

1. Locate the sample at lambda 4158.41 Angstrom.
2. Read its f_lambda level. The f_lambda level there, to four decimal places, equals 0.8431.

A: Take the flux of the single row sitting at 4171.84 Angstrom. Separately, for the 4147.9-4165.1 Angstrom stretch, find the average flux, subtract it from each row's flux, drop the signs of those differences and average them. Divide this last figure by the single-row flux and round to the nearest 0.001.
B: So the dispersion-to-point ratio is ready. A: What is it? 0.059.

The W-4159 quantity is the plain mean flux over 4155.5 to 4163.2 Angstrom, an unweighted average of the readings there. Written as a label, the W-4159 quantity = 0.855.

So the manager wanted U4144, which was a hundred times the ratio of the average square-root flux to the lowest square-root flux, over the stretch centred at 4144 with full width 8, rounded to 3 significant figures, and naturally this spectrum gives 103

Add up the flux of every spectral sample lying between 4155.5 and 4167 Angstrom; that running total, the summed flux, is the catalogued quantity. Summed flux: 5.20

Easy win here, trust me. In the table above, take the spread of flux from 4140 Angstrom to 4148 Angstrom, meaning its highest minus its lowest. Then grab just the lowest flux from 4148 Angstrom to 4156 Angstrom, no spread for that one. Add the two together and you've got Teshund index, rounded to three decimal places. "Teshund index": 0.817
